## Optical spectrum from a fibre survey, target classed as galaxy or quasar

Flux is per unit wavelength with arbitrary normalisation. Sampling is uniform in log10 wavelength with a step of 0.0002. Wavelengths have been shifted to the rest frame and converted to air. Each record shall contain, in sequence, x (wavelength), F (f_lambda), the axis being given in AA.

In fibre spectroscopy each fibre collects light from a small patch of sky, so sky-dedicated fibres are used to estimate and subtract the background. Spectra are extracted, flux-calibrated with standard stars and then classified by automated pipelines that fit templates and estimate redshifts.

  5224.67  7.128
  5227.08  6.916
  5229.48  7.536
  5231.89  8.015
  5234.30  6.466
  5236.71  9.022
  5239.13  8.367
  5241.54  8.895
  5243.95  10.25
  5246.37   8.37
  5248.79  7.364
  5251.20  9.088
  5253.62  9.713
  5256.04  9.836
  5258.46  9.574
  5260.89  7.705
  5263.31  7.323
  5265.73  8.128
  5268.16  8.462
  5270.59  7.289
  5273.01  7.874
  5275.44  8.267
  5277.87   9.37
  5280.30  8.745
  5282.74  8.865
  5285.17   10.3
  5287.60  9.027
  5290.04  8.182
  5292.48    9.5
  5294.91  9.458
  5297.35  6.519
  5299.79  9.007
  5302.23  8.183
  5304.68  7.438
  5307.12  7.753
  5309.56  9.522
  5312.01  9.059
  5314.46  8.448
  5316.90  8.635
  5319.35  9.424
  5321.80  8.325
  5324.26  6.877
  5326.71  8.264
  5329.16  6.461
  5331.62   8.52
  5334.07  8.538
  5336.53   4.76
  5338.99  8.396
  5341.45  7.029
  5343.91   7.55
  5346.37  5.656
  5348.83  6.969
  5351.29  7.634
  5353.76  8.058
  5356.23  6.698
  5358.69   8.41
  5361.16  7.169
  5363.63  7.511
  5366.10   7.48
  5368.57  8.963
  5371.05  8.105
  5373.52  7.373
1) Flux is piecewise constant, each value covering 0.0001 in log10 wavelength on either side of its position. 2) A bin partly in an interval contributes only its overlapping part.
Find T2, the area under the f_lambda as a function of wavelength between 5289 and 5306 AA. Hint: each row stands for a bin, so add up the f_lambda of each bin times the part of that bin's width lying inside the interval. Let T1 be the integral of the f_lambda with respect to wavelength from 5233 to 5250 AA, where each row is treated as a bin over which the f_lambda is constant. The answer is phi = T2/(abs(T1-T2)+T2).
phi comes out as 0.99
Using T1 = 143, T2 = 142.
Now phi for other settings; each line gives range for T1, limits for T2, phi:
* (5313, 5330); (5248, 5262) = 0.91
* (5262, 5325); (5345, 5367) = 0.30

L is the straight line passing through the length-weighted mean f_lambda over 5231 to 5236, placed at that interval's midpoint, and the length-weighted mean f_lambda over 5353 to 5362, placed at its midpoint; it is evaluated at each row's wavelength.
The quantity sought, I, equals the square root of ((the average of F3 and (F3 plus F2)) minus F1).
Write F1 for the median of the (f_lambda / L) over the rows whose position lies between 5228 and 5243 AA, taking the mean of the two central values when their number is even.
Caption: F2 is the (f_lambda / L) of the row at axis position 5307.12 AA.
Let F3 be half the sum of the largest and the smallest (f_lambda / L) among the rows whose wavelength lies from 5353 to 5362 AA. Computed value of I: 0.635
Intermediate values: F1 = 1.11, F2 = 1.03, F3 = 1.00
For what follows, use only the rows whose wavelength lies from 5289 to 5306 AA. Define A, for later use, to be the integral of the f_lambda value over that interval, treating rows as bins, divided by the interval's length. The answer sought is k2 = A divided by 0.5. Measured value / 16.6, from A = 8.3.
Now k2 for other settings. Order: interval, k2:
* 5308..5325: 17.3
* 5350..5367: 15.1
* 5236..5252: 17.5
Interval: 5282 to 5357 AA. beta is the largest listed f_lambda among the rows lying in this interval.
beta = 10.3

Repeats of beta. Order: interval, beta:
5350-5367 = 8.41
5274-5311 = 10.3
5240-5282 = 10.25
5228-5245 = 10.25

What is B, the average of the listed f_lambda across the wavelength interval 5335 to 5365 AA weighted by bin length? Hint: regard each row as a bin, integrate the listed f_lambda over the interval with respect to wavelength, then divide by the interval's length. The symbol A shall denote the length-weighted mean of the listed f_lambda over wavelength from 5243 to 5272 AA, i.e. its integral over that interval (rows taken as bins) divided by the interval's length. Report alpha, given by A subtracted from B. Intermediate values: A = 8.57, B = 7.17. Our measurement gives -1.4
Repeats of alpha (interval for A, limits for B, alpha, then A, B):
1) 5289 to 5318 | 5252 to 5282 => 0.1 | 8.48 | 8.53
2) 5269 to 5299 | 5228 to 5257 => -0.1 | 8.62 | 8.55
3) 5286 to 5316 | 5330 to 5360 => -1.2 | 8.53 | 7.34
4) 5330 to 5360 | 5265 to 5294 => 1.3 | 7.34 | 8.69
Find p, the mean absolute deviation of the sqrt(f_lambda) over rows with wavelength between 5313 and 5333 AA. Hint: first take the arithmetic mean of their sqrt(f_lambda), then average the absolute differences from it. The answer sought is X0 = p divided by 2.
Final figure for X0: 0.066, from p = 0.131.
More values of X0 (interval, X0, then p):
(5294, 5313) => 0.078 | 0.156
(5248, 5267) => 0.082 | 0.164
